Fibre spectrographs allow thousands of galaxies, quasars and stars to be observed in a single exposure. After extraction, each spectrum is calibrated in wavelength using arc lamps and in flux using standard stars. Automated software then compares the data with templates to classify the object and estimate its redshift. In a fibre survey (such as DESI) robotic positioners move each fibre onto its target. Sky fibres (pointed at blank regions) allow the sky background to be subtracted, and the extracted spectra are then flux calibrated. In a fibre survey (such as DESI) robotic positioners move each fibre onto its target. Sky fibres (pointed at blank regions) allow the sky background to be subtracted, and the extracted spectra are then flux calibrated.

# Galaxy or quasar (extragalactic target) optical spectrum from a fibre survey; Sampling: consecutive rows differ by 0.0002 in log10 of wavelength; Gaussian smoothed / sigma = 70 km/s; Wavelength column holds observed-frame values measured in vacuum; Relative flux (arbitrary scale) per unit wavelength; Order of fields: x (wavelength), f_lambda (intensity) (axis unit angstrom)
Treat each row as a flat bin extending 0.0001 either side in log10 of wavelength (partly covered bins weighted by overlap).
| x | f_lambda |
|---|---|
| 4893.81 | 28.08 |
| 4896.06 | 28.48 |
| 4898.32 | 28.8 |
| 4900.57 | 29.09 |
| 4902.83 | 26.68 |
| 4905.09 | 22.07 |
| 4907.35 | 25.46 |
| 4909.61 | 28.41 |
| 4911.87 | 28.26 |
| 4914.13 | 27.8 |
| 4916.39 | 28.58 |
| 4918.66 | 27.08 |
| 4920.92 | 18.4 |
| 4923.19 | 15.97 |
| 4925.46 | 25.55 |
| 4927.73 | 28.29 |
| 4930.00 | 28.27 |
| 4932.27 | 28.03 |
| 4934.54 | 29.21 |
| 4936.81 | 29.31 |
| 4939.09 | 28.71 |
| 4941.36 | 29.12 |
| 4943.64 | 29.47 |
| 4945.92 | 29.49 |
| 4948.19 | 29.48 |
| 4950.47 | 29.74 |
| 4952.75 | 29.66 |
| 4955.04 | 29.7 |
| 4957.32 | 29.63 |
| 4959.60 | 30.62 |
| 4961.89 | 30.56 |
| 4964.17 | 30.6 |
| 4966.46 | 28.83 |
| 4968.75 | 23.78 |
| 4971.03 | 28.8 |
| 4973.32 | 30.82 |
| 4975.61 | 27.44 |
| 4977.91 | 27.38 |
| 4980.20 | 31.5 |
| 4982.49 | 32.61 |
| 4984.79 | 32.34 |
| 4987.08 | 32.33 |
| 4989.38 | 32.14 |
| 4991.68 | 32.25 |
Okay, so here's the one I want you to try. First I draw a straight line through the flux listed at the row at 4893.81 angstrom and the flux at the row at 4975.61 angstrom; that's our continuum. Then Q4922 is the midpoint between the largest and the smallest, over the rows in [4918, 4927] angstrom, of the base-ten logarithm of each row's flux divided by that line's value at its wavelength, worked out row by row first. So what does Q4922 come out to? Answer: -0.13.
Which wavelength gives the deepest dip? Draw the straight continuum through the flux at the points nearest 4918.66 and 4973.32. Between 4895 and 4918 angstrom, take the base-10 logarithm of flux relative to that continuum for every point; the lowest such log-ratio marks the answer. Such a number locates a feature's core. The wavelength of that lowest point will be 4905.09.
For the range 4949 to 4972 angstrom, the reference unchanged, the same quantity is 4968.75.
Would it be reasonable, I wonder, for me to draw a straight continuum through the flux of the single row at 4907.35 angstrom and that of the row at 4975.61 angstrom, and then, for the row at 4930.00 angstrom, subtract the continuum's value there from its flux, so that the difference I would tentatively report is 2.15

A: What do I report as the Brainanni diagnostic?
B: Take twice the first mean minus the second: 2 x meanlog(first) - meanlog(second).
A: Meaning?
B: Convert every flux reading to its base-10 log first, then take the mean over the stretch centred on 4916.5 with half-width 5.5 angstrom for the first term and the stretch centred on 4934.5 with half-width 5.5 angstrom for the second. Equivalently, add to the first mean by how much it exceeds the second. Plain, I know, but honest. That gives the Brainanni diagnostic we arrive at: 1.36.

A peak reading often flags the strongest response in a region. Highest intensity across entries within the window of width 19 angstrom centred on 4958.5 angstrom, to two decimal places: 30.62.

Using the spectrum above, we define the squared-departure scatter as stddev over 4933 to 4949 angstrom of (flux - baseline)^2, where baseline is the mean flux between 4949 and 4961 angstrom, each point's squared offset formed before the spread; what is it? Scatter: 0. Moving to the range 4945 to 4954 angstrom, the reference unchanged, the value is 0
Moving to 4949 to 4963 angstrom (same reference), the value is 0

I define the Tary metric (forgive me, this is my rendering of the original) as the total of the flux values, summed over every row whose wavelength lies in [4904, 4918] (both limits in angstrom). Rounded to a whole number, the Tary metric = 161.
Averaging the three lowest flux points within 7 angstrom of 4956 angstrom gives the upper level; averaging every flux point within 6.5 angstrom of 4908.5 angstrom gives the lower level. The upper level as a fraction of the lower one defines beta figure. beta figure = 1.12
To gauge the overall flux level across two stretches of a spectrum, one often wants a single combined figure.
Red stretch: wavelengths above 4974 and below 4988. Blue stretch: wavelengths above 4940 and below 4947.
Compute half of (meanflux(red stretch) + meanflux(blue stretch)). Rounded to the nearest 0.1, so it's 30.0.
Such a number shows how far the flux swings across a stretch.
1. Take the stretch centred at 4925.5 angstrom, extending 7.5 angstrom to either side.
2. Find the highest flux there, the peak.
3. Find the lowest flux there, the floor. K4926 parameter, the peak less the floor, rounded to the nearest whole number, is 12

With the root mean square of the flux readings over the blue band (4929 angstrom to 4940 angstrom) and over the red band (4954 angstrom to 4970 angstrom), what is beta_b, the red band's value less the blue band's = 0.5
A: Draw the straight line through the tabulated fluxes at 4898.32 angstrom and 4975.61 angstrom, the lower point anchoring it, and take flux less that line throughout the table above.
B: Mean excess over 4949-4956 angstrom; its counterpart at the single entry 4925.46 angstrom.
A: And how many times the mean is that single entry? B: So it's -1.5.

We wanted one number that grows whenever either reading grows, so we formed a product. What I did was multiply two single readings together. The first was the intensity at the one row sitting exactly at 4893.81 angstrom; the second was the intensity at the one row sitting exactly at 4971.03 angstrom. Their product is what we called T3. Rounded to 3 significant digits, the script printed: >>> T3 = 809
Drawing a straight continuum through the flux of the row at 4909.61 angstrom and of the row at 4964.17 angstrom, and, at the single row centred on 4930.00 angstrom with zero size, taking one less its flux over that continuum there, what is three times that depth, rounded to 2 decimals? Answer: 0.10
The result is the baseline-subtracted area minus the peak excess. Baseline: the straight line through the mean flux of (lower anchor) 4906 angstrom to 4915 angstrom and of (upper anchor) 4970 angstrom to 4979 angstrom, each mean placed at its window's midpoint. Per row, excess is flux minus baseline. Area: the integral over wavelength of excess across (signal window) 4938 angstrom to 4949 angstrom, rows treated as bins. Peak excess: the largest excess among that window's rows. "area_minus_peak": 12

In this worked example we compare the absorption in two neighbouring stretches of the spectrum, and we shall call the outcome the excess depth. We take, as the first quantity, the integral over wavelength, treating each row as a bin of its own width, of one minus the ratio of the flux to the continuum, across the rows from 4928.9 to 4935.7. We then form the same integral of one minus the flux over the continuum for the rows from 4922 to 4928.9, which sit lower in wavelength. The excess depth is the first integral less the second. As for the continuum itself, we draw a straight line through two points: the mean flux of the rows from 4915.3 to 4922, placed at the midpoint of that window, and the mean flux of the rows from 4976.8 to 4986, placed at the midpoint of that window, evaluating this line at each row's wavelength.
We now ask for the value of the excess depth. -1.2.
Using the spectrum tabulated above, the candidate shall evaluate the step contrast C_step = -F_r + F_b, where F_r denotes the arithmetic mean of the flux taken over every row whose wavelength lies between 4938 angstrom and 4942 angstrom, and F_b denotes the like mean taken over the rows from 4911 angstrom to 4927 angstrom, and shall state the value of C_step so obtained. -4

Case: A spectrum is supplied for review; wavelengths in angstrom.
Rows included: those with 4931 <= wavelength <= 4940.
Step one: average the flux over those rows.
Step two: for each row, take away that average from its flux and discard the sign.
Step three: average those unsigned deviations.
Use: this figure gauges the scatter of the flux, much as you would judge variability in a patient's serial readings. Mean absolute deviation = 0.4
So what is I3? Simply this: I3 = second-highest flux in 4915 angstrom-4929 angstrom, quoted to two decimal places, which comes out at 28.29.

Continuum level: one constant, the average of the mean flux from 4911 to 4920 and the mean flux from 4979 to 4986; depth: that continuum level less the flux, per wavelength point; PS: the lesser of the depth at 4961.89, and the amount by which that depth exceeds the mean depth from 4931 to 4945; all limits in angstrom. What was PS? -1.6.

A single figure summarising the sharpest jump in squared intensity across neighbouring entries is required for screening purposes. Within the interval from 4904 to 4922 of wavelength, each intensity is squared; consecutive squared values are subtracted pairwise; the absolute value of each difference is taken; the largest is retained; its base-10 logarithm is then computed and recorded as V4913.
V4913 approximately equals 2.60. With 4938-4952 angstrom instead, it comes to 1.37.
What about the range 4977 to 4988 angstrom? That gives 2.38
